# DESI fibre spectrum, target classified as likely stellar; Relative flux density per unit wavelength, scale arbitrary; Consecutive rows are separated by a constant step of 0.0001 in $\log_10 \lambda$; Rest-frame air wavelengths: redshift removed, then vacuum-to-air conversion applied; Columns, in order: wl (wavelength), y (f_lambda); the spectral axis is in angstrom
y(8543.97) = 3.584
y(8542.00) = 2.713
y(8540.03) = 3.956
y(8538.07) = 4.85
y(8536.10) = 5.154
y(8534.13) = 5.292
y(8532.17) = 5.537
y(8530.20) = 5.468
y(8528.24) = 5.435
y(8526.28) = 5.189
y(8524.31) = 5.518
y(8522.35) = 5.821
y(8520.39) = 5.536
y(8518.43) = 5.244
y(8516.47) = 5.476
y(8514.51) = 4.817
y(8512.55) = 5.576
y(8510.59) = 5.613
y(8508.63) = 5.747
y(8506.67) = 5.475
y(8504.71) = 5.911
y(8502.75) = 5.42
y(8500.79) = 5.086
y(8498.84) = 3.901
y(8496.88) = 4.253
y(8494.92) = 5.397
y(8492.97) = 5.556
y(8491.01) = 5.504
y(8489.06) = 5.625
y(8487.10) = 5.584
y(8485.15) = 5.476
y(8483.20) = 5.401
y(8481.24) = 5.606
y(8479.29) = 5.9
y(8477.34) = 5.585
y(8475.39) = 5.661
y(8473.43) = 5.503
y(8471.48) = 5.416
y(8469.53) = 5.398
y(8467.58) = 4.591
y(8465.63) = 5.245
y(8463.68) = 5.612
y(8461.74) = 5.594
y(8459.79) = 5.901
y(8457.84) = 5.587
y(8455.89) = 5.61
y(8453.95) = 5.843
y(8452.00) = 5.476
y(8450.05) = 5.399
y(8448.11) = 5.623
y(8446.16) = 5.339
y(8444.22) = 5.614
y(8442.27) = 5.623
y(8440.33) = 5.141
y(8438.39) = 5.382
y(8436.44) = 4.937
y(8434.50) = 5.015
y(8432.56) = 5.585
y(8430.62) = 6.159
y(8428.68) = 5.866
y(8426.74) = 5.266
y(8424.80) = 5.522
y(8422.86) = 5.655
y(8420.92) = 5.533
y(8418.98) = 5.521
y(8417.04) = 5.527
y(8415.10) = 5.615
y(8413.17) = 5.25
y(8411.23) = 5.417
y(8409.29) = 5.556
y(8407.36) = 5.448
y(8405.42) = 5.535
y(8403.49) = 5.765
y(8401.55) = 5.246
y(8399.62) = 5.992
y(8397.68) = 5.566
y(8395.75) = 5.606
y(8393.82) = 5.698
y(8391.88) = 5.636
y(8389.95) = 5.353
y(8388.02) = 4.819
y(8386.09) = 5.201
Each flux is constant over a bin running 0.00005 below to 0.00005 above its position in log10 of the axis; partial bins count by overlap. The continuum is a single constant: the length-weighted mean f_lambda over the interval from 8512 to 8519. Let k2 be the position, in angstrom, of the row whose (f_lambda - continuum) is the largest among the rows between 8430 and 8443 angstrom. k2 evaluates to 8430.62 angstrom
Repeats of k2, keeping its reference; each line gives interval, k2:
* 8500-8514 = 8504.71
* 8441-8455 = 8453.95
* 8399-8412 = 8399.62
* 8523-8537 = 8532.17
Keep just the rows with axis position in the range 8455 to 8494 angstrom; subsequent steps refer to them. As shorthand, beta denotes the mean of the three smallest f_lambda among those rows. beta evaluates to 5.08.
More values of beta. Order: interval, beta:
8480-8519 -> 4.32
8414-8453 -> 5.03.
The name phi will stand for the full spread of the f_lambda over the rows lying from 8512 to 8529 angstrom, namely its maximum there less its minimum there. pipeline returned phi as 1.00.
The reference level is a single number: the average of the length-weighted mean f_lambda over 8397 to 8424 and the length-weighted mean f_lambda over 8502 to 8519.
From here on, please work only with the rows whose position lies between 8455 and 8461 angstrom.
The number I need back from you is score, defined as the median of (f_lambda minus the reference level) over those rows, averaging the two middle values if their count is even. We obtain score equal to 0.10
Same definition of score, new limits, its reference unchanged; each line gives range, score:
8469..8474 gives -0.10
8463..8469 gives -0.27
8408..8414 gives -0.09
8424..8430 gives 0.01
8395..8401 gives 0.09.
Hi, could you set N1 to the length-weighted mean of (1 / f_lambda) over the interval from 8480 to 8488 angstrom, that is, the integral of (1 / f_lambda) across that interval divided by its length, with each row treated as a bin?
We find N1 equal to 0.181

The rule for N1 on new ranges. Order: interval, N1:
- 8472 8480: 0.177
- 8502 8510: 0.177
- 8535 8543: 0.254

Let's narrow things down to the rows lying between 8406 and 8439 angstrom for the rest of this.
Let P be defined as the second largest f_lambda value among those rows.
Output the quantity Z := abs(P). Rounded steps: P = 5.866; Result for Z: 5.87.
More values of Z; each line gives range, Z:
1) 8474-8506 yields 5.90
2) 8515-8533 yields 5.54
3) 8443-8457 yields 5.62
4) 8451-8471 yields 5.84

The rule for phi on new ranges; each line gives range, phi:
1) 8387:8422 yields 1.17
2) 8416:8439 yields 1.22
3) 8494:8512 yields 2.01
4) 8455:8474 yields 1.31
